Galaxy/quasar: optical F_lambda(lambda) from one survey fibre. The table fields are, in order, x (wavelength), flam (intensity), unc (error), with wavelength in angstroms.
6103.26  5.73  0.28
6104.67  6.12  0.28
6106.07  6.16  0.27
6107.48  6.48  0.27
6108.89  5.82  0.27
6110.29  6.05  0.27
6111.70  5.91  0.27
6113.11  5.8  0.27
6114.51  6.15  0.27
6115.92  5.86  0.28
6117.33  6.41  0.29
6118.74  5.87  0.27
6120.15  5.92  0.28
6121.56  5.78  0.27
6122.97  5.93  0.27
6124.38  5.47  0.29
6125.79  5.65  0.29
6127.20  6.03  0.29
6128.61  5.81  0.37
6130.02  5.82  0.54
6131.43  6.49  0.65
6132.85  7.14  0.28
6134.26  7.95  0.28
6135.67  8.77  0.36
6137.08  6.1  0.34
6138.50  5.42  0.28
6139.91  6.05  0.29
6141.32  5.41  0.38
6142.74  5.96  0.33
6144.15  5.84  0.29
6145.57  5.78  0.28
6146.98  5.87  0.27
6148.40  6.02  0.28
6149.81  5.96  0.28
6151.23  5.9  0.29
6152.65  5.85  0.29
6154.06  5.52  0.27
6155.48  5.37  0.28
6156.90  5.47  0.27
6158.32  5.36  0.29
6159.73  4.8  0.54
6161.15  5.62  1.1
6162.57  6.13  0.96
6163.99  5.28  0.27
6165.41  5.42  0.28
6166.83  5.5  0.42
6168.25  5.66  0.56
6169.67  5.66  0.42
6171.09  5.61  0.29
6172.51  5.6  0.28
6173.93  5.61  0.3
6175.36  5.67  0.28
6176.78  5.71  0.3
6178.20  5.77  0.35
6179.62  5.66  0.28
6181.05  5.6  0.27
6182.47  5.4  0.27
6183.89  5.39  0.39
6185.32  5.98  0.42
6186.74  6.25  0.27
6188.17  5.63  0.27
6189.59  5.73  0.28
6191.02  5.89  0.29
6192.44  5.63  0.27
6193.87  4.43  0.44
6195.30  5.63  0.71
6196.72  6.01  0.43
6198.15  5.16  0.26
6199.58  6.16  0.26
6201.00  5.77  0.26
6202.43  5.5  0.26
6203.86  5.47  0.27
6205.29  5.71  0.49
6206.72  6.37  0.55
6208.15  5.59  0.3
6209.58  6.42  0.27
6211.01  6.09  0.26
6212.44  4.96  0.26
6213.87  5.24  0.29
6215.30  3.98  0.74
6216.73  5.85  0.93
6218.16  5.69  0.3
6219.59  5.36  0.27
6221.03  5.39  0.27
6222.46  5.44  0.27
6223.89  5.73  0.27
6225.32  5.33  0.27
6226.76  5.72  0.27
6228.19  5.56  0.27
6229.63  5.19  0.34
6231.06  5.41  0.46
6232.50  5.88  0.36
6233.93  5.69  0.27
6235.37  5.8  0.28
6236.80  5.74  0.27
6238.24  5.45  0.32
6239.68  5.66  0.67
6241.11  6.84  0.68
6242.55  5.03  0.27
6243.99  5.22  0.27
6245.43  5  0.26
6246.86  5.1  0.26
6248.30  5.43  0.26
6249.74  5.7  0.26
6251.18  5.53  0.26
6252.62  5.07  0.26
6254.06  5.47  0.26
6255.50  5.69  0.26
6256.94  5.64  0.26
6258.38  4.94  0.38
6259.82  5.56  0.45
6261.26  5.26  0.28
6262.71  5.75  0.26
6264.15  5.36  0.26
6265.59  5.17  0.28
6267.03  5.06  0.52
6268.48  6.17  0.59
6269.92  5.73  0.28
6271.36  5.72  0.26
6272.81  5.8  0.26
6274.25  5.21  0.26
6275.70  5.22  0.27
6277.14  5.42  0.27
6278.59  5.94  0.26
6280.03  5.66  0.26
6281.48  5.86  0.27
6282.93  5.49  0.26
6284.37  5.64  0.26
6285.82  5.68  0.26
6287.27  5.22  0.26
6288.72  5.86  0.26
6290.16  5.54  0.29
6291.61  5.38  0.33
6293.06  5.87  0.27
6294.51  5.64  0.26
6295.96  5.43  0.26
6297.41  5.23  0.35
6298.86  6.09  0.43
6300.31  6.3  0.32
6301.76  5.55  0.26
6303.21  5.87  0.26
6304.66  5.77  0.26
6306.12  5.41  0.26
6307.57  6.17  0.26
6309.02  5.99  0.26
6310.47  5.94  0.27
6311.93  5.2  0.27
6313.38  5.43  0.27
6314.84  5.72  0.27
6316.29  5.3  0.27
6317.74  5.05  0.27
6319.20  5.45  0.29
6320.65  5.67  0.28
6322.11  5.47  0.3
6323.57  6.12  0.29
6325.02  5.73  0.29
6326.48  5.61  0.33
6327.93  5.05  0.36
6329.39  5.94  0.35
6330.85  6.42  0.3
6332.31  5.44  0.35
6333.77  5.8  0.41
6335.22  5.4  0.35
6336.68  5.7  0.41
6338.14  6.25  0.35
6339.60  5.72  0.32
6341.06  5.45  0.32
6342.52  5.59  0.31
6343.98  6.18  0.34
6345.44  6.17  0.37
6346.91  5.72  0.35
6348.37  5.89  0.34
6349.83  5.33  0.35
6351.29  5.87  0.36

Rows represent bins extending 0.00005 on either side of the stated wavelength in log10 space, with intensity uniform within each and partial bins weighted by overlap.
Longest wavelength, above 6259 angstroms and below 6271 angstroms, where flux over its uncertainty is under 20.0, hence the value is 6268.48 angstroms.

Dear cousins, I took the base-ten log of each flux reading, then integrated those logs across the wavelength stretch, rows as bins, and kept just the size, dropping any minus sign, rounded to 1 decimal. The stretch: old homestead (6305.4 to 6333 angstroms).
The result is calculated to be 20.7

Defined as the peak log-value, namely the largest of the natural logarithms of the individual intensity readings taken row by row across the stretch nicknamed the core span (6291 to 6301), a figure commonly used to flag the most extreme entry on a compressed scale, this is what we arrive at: 1.84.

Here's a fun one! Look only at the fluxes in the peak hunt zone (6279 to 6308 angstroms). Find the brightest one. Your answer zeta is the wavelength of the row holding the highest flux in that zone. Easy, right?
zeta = 6300.31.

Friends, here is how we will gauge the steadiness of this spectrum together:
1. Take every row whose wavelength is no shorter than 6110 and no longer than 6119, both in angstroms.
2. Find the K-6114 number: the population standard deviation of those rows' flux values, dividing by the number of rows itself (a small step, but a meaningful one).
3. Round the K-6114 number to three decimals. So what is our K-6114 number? 0.199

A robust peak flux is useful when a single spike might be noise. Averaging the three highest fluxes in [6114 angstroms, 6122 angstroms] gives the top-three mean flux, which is 6.2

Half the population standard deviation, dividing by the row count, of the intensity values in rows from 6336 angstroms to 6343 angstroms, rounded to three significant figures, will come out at 0.136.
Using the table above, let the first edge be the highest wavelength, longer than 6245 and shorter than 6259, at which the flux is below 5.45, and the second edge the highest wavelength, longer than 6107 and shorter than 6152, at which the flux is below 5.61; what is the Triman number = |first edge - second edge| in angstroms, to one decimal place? 117.1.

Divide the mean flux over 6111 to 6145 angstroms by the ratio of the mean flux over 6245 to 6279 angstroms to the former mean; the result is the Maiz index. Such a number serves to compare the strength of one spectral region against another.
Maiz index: 6.9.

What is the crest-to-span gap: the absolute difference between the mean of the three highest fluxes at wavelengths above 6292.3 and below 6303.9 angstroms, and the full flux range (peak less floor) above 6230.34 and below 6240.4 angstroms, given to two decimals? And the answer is 5.62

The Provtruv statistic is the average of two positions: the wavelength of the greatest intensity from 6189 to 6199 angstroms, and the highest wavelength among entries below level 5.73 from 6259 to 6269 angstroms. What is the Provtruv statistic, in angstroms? 6231.9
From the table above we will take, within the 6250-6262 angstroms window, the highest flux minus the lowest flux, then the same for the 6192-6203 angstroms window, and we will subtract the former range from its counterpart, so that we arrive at 1.0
